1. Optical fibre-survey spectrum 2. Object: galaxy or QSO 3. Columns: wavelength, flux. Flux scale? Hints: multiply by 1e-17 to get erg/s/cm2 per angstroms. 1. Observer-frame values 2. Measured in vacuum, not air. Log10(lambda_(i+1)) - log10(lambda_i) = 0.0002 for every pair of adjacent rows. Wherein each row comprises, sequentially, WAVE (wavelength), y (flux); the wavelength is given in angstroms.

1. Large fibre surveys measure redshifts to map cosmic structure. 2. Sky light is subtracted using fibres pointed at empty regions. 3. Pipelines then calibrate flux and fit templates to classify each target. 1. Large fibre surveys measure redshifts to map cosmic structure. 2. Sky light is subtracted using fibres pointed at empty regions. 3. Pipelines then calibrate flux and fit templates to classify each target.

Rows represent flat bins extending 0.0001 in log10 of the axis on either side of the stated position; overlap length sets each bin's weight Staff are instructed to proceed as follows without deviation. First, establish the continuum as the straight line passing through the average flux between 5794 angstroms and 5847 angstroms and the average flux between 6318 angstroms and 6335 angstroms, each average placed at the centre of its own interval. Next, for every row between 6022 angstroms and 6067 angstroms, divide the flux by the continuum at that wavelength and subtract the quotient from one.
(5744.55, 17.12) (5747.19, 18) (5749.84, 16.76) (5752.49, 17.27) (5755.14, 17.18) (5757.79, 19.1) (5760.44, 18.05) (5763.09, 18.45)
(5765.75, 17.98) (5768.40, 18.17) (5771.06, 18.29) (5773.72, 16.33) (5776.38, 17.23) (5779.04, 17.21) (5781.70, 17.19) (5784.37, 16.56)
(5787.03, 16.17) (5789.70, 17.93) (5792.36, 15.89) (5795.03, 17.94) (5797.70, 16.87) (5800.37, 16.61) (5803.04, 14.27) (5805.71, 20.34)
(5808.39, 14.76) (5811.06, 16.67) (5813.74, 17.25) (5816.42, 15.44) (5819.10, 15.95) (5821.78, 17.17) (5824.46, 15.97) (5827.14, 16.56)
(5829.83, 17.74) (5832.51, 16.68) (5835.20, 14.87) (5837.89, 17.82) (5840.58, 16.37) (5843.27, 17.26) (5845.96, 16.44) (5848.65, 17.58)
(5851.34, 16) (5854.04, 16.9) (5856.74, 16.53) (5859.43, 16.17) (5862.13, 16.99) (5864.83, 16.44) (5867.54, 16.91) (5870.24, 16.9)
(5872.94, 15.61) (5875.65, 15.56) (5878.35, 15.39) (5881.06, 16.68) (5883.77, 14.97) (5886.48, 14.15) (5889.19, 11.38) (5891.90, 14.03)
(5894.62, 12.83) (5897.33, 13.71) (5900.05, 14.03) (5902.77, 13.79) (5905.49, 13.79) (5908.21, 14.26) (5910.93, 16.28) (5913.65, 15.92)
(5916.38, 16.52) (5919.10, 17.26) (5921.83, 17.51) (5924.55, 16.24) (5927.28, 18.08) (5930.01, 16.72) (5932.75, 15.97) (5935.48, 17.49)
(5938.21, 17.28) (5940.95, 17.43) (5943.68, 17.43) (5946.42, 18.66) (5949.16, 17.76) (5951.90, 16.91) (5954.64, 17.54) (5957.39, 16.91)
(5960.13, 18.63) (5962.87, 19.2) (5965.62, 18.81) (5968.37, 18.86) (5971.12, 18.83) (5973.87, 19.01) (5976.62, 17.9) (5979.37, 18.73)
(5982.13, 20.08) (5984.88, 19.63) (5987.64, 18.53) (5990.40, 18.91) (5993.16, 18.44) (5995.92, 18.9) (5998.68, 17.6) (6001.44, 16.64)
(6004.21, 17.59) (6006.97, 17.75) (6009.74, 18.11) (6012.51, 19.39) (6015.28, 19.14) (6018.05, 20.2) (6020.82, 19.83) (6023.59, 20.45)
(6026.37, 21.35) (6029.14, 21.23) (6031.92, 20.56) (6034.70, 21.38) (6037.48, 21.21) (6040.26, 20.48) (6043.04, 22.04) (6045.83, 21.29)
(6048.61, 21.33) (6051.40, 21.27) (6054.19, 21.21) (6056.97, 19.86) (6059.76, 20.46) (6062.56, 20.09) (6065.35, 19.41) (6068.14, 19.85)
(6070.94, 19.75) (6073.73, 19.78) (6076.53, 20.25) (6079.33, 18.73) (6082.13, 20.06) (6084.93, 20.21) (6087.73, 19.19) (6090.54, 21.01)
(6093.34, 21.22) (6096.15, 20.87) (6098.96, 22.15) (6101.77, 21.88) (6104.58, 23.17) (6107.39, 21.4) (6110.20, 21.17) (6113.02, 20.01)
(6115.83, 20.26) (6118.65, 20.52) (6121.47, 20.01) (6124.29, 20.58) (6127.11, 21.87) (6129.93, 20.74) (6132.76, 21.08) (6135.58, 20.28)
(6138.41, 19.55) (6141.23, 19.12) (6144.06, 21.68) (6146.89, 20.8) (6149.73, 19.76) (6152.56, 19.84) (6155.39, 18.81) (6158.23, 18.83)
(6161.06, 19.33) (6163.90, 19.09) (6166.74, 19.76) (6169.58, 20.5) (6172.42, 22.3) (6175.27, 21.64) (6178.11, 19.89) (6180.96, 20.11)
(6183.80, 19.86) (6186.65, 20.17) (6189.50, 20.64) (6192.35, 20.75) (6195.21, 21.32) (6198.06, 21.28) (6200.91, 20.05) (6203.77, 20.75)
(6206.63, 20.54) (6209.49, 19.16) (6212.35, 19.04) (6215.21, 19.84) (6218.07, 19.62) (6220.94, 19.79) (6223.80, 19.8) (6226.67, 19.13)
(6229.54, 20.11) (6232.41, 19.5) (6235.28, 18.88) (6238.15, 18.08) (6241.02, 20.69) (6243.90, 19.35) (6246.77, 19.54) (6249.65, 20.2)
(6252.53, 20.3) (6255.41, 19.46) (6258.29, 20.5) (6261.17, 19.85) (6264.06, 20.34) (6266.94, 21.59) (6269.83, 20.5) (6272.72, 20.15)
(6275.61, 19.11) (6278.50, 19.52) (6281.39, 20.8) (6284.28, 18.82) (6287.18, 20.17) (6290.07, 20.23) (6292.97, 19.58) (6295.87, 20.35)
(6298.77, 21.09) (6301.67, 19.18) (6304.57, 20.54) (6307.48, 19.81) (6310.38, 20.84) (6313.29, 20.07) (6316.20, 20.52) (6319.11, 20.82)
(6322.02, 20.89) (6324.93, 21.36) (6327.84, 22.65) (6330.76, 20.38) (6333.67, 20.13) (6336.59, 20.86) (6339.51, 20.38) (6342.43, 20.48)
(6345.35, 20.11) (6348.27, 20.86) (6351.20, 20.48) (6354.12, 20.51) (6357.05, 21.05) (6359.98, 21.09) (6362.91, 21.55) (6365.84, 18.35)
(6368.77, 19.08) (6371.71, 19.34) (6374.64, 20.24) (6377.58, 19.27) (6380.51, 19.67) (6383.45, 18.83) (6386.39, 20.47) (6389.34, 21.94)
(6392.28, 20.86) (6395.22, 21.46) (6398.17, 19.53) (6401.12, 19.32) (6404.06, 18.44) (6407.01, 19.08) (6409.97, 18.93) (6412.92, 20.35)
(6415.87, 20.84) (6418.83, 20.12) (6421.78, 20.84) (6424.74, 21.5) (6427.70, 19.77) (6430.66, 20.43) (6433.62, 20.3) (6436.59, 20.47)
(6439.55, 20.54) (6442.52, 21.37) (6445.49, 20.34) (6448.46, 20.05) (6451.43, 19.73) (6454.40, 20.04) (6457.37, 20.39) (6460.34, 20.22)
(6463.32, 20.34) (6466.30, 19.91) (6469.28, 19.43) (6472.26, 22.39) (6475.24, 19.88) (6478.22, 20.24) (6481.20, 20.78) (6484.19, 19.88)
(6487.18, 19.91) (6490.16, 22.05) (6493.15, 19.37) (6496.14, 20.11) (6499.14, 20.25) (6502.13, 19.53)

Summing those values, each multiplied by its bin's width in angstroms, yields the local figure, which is -5.4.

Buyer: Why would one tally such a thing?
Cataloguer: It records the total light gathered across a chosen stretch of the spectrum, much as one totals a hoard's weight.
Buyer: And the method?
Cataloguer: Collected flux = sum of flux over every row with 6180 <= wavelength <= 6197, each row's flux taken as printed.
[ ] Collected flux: 123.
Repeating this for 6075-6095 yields 141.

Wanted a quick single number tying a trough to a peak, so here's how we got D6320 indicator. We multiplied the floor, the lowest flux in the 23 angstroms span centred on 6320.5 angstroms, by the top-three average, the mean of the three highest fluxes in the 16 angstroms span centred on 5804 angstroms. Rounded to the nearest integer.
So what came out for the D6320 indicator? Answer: 360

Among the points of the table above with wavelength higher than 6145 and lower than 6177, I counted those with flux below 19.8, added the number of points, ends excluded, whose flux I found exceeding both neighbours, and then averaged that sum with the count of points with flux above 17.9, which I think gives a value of 10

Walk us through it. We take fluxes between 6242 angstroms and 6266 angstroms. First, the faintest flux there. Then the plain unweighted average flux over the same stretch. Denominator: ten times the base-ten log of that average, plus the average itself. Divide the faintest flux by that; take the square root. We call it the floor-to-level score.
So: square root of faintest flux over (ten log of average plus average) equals 0.766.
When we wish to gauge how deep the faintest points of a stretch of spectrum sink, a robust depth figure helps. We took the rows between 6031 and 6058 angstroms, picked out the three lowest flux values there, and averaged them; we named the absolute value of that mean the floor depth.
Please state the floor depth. 20.3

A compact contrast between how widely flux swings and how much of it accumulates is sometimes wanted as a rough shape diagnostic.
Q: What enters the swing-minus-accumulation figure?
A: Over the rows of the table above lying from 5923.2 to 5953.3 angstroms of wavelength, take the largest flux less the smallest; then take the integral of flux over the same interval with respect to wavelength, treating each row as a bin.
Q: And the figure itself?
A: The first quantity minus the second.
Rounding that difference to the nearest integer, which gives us -517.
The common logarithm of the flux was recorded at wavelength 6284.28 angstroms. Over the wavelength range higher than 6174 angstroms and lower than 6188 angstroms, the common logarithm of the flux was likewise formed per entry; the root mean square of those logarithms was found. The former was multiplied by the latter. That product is 1.67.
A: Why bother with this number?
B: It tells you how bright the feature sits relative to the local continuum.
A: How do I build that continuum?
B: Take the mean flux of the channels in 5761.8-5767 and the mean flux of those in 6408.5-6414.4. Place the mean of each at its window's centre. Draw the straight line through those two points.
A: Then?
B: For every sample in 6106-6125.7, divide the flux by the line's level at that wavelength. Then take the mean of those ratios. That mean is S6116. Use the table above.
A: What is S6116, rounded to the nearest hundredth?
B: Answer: 1.08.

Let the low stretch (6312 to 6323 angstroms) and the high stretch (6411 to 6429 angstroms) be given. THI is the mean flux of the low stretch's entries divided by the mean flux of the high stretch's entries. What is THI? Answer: 1.00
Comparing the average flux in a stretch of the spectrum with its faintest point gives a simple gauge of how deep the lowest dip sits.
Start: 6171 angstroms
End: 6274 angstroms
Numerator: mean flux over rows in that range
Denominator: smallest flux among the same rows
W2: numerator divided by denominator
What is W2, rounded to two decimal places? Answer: 1.11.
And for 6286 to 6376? 1.11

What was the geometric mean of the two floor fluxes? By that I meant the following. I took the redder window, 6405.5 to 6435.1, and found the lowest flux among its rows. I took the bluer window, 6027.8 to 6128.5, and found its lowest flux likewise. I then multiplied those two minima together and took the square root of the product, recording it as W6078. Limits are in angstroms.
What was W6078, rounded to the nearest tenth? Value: 18.8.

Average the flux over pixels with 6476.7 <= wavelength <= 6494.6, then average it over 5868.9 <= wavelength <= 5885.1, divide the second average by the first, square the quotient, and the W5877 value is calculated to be 0.61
